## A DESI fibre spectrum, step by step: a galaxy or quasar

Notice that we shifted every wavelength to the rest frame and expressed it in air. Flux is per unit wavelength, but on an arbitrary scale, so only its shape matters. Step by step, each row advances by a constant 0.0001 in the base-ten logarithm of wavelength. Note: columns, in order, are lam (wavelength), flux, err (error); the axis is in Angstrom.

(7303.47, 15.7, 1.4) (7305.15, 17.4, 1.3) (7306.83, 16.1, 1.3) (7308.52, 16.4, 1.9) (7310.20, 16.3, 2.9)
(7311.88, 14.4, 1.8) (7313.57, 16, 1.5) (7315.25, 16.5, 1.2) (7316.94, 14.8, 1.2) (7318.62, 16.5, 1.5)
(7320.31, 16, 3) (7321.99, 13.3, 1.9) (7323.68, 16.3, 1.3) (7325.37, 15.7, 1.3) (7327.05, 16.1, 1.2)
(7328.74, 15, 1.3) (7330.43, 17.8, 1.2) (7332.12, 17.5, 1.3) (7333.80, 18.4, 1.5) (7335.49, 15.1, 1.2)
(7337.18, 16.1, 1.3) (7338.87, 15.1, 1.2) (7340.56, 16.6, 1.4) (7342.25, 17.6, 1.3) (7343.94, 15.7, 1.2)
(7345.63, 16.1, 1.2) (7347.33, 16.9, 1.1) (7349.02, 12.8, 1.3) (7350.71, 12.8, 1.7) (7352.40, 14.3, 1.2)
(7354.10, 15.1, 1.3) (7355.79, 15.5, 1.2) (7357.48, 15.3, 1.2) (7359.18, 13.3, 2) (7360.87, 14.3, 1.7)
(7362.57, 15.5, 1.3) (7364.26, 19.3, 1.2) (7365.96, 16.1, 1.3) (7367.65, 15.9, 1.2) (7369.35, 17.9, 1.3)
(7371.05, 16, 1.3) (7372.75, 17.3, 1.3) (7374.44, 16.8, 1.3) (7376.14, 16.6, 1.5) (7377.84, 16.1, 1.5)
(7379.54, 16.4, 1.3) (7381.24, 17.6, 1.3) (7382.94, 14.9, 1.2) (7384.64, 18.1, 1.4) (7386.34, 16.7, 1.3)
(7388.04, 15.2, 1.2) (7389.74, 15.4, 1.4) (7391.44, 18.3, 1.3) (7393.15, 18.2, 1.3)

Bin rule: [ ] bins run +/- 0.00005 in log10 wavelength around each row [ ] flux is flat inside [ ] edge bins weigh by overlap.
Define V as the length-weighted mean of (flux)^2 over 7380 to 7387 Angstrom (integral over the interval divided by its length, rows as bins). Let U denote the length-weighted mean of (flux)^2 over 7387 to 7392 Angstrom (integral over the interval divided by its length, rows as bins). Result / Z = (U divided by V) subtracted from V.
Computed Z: 283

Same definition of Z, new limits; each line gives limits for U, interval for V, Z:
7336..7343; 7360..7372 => 271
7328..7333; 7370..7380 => 274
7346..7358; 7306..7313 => 249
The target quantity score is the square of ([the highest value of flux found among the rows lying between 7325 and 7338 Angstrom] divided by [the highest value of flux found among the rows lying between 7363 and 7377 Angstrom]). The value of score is 0.91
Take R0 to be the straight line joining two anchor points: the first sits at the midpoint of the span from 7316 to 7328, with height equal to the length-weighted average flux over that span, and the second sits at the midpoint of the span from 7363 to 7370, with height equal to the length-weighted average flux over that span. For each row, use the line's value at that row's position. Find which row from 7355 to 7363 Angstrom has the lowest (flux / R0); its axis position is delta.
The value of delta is 7359.18 Angstrom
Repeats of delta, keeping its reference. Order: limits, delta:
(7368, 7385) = 7382.94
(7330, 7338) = 7335.49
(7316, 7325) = 7321.99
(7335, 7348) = 7338.87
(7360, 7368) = 7360.87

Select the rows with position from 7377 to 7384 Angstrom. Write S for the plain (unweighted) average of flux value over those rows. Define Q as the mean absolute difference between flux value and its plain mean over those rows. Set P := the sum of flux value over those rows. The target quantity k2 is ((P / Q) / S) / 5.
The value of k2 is 1.07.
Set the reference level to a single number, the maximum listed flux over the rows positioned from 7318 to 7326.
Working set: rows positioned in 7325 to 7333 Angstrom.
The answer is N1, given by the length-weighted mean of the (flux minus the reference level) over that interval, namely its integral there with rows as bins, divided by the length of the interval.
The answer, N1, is 0.0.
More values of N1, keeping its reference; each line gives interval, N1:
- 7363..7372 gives 0.5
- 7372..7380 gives 0.1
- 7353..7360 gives -1.7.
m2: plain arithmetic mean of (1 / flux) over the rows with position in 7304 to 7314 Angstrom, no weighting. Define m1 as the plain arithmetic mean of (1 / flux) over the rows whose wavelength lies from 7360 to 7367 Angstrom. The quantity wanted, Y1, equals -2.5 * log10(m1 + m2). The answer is 2.26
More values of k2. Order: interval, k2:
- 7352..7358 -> 2.13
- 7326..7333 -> 0.76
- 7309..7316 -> 1.14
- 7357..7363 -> 1.00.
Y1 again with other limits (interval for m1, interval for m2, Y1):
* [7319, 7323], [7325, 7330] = 2.19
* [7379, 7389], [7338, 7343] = 2.28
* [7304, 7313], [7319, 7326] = 2.23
